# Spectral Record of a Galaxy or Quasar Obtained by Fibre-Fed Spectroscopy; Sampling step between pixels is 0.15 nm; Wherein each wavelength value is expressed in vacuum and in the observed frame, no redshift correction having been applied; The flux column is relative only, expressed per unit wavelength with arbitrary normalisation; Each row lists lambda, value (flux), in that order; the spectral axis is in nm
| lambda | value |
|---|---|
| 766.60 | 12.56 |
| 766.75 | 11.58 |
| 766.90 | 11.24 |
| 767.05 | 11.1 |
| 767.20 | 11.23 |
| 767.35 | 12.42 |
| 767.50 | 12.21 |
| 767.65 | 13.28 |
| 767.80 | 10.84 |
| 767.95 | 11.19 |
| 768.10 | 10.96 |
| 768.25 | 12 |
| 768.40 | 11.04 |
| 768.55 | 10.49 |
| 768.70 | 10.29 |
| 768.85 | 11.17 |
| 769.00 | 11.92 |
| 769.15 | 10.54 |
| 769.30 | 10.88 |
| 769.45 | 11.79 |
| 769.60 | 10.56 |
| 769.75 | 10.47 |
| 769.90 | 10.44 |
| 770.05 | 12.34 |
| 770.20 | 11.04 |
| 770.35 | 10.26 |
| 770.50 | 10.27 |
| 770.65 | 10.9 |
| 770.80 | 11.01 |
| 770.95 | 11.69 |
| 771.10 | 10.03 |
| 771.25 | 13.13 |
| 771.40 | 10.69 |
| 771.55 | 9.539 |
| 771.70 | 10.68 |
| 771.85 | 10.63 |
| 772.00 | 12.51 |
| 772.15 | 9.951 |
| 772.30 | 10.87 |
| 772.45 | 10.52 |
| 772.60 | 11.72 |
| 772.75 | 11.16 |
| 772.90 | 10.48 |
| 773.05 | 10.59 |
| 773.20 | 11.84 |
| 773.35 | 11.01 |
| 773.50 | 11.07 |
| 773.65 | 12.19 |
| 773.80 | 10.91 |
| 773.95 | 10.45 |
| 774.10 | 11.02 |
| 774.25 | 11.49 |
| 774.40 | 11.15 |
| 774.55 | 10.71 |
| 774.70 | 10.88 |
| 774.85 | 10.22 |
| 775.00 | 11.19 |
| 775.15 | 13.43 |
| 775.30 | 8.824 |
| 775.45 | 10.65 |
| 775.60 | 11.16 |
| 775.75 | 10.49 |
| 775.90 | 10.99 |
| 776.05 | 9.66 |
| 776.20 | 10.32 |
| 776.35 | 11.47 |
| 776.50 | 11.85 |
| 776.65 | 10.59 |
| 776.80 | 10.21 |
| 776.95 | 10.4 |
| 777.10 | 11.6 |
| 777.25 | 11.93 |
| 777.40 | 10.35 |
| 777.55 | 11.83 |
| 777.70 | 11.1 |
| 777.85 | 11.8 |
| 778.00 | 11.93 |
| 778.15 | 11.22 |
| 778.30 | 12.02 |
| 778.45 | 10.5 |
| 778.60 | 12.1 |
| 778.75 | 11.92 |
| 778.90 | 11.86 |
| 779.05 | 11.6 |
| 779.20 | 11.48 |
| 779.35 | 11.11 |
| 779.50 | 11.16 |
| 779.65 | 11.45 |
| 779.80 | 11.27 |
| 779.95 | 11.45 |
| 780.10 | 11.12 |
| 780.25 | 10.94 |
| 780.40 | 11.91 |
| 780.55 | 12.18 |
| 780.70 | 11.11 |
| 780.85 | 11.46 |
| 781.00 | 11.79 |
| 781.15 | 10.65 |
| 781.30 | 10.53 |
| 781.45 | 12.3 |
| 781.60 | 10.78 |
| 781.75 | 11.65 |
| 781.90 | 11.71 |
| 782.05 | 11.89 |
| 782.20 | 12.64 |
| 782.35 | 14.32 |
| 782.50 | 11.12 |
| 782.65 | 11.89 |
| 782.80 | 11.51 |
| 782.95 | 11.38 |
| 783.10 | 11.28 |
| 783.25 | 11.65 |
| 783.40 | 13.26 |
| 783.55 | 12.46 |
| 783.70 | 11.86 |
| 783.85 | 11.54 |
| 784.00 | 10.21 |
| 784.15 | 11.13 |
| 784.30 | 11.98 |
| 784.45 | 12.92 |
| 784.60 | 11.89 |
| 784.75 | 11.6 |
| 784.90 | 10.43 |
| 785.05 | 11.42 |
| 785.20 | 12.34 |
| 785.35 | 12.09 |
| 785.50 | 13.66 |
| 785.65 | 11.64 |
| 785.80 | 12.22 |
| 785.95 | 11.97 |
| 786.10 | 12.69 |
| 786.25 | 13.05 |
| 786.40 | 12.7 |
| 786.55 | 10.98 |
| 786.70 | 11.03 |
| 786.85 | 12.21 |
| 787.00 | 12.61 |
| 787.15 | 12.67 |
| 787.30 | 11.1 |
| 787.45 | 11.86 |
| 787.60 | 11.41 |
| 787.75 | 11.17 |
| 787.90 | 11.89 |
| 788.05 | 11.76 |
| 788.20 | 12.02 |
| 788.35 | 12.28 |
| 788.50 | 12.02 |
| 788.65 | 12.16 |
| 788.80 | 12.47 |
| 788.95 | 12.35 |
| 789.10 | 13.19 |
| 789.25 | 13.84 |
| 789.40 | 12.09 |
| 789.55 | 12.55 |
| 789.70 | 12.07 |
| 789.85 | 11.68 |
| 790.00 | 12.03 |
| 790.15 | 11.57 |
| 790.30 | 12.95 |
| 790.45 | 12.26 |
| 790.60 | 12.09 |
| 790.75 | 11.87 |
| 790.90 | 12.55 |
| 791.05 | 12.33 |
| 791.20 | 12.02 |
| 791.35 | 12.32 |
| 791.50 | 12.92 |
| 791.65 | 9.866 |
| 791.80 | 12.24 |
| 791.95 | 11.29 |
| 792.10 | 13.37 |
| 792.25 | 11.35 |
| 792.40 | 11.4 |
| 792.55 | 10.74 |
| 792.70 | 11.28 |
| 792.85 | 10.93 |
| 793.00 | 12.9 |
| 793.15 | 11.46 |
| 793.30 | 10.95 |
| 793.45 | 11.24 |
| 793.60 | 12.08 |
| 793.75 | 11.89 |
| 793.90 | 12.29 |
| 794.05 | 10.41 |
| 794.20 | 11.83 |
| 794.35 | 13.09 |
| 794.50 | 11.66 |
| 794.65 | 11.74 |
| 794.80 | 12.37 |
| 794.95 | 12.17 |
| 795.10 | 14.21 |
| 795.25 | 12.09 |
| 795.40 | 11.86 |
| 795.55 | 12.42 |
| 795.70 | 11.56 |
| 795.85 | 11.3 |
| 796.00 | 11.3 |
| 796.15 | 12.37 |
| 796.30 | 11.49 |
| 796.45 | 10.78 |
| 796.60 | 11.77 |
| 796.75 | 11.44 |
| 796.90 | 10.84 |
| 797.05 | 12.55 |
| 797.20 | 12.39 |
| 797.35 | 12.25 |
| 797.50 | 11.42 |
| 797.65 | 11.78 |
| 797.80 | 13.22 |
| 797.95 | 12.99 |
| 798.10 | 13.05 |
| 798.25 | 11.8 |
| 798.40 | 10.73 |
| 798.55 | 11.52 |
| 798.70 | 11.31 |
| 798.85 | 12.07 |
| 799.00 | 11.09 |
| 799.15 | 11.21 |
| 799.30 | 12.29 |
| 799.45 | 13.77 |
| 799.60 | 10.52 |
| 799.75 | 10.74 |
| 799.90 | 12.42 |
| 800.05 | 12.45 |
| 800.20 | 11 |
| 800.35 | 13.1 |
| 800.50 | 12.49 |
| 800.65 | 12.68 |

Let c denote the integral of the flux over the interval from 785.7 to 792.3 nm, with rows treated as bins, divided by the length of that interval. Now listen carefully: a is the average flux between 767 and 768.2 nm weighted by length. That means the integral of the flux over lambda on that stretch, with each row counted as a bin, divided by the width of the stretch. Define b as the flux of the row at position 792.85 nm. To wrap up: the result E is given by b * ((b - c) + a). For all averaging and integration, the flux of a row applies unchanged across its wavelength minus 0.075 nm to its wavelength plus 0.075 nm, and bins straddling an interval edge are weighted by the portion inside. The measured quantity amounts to 115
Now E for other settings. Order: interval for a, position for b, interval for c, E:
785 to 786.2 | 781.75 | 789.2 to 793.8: 140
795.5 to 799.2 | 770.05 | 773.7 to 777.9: 163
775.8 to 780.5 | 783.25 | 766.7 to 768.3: 131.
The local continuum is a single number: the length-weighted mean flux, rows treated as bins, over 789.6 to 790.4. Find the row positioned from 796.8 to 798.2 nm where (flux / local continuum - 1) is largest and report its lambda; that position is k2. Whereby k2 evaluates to 797.80 nm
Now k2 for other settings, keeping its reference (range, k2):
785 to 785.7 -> 785.50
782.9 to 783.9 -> 783.40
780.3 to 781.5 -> 781.45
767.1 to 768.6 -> 767.65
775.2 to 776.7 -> 776.50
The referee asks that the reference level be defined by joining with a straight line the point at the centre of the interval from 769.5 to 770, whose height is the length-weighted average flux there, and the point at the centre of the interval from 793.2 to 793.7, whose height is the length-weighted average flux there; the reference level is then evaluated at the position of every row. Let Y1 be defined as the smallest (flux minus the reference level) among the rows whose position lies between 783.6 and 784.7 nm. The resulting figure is -0.9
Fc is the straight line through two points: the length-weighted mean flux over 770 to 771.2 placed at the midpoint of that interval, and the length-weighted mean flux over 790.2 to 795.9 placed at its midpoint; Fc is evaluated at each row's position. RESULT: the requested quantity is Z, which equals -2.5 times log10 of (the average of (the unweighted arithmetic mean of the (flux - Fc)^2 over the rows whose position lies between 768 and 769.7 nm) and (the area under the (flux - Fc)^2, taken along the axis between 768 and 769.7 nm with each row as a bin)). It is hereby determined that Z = 0.78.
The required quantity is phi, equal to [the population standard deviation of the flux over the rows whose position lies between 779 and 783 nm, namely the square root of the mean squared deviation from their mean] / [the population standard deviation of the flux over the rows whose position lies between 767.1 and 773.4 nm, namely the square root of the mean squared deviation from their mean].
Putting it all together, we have 0.87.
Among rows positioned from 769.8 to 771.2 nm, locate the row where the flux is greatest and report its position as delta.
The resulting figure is 770.05 nm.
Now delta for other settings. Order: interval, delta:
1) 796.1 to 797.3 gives 797.05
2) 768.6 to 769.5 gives 769.00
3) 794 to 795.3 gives 795.10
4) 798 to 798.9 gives 798.10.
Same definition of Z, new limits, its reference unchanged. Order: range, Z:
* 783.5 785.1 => 0.29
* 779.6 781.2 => 1.58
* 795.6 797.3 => 0.37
